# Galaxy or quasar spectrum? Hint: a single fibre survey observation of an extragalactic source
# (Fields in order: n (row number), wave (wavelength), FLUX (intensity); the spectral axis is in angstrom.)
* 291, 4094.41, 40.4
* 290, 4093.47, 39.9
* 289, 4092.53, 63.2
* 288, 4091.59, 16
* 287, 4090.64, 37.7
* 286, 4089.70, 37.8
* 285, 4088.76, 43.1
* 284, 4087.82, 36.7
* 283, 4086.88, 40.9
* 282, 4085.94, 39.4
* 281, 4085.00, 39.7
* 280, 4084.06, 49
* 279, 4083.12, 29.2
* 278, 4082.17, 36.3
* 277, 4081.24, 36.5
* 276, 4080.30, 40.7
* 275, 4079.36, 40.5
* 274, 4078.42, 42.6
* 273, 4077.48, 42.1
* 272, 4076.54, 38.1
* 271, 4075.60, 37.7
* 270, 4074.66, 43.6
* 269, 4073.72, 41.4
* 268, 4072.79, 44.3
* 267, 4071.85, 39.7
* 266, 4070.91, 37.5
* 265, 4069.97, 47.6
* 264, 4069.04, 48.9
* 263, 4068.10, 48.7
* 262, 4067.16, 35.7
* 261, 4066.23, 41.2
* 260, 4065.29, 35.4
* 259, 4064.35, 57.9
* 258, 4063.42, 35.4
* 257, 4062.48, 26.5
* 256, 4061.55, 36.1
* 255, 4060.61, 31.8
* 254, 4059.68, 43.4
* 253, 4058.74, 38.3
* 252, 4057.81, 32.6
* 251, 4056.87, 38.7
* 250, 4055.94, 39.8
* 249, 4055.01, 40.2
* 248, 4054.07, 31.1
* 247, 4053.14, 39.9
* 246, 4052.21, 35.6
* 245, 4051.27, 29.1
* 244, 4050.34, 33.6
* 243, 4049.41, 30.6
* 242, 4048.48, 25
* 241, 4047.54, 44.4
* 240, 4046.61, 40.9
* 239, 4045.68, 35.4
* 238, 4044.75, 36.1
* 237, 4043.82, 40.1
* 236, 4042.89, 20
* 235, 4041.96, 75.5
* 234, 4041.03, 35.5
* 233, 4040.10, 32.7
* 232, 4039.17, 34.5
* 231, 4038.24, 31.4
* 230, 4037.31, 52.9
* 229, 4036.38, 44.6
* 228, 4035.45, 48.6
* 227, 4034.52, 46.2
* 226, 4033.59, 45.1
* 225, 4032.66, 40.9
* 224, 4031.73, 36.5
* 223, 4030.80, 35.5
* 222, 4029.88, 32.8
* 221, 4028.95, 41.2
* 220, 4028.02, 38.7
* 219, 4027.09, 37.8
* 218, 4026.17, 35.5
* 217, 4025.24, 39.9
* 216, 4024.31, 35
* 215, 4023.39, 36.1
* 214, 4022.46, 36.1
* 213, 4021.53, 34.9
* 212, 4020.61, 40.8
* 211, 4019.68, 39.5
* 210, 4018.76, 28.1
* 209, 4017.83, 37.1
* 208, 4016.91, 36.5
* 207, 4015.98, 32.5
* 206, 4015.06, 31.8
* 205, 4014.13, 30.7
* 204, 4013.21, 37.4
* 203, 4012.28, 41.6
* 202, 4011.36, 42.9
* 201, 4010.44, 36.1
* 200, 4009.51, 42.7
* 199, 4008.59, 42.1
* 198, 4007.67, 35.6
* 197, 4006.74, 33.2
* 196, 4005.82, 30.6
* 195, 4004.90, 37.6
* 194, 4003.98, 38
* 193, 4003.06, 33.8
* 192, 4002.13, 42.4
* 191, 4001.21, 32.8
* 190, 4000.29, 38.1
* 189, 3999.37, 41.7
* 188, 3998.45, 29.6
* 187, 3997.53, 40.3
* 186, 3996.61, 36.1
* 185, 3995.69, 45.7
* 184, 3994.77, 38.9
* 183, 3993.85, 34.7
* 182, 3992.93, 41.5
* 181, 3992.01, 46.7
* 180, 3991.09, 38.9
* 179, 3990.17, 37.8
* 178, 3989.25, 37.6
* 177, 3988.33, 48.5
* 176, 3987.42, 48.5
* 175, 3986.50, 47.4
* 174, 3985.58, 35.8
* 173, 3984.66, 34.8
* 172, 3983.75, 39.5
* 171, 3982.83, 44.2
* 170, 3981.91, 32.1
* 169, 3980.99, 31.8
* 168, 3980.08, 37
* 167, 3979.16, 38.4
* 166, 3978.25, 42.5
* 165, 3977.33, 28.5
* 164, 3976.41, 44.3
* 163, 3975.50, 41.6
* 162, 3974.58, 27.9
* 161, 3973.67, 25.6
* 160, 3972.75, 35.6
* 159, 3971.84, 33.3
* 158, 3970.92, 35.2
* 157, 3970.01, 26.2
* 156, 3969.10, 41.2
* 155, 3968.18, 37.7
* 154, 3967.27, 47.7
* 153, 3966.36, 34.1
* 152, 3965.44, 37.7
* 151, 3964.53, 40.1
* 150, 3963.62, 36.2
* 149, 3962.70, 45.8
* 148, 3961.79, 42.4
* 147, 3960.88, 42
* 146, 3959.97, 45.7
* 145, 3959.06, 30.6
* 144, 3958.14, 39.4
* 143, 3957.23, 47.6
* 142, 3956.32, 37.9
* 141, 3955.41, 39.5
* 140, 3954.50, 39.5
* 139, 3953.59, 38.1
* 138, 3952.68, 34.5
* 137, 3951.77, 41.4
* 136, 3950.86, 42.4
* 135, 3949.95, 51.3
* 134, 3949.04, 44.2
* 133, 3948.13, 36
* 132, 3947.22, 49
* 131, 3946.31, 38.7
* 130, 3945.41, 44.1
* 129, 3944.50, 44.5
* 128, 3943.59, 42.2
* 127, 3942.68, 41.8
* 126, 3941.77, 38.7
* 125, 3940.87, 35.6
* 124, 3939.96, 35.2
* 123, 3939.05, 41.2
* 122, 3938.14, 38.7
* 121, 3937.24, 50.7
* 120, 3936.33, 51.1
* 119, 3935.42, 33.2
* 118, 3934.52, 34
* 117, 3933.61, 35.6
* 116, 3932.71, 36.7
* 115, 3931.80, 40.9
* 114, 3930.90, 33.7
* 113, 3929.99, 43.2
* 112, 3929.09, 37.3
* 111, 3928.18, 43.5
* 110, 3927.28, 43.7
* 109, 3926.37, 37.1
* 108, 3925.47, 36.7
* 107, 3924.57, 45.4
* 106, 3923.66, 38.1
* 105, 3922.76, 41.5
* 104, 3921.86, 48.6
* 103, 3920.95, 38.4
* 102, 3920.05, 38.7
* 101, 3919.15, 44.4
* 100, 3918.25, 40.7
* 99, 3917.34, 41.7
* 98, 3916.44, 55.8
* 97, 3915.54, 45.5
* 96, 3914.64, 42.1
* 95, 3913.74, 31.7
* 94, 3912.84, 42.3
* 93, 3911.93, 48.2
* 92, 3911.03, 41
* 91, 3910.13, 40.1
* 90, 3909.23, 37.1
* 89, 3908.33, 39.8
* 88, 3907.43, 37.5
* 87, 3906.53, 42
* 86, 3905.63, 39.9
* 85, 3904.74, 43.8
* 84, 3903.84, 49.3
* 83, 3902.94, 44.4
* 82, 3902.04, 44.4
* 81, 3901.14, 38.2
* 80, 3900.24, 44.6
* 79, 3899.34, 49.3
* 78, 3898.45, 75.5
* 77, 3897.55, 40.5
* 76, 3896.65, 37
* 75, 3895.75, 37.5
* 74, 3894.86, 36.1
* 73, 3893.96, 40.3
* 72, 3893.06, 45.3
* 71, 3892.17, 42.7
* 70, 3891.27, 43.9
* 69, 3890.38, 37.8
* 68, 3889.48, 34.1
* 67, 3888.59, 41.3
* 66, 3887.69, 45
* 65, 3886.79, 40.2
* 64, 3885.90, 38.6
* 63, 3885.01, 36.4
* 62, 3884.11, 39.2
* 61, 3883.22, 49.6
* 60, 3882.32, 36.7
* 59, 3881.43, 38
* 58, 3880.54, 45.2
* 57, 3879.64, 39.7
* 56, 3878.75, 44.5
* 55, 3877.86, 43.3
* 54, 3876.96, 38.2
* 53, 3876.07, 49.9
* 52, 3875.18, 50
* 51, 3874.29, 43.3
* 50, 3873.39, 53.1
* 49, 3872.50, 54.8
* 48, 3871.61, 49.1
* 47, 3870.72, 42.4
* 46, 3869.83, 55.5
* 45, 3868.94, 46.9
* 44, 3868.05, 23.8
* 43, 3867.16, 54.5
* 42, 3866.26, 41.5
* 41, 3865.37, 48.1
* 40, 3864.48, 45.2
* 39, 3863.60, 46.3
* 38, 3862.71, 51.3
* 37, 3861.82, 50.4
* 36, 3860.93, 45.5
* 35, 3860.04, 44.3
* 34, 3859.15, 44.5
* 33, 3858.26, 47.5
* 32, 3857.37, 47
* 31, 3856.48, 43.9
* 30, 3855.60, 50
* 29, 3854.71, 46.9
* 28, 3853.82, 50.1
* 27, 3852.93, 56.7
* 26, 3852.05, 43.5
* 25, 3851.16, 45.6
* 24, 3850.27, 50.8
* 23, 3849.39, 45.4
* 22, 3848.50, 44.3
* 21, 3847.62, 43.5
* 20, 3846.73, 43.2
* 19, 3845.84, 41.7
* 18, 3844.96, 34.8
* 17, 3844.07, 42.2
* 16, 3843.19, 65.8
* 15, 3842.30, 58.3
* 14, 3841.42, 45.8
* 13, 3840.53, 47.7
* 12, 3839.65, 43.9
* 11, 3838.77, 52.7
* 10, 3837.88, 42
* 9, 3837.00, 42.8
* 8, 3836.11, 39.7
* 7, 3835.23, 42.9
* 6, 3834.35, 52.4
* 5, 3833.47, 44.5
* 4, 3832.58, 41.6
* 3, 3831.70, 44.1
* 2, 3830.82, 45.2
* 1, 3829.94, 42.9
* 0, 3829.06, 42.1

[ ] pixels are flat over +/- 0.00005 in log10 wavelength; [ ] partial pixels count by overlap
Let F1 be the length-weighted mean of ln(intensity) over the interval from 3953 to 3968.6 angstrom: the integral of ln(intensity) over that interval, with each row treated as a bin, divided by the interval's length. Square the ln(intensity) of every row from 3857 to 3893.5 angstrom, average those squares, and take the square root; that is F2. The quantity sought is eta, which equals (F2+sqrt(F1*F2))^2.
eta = 56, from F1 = 3.68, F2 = 3.78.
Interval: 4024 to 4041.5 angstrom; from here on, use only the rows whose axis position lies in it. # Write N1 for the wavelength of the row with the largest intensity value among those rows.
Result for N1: 4037.31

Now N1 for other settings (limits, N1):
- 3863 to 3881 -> 3869.83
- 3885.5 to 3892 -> 3887.69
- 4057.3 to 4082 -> 4064.35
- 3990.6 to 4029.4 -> 3992.01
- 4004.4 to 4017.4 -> 4011.36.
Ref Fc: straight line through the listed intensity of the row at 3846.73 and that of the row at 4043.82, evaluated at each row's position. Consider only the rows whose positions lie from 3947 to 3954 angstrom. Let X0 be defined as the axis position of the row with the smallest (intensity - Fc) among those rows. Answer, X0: 3952.68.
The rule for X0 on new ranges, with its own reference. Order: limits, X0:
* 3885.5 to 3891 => 3889.48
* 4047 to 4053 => 4048.48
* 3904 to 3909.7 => 3909.23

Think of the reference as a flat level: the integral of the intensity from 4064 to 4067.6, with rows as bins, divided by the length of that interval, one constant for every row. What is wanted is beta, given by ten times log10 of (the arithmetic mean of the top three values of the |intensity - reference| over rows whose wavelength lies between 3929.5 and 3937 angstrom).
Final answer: 9.4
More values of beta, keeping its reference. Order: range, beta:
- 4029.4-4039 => 10.1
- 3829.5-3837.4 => 7.2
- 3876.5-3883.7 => 7.5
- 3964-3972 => 10.4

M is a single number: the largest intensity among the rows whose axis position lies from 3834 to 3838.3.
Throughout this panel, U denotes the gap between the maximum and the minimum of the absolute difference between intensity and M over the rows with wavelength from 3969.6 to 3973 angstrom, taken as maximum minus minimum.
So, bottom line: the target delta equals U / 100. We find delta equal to 0.09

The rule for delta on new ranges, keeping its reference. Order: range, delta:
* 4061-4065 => 0.20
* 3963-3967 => 0.06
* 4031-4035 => 0.10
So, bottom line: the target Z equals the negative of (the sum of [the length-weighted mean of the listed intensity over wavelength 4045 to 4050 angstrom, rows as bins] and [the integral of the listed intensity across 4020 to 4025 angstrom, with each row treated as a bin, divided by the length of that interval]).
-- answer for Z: -72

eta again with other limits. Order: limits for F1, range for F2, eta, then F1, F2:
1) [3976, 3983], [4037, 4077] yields 53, 3.60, 3.64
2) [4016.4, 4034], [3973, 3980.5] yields 51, 3.61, 3.56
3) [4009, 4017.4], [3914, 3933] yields 55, 3.60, 3.72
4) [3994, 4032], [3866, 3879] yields 57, 3.60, 3.82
